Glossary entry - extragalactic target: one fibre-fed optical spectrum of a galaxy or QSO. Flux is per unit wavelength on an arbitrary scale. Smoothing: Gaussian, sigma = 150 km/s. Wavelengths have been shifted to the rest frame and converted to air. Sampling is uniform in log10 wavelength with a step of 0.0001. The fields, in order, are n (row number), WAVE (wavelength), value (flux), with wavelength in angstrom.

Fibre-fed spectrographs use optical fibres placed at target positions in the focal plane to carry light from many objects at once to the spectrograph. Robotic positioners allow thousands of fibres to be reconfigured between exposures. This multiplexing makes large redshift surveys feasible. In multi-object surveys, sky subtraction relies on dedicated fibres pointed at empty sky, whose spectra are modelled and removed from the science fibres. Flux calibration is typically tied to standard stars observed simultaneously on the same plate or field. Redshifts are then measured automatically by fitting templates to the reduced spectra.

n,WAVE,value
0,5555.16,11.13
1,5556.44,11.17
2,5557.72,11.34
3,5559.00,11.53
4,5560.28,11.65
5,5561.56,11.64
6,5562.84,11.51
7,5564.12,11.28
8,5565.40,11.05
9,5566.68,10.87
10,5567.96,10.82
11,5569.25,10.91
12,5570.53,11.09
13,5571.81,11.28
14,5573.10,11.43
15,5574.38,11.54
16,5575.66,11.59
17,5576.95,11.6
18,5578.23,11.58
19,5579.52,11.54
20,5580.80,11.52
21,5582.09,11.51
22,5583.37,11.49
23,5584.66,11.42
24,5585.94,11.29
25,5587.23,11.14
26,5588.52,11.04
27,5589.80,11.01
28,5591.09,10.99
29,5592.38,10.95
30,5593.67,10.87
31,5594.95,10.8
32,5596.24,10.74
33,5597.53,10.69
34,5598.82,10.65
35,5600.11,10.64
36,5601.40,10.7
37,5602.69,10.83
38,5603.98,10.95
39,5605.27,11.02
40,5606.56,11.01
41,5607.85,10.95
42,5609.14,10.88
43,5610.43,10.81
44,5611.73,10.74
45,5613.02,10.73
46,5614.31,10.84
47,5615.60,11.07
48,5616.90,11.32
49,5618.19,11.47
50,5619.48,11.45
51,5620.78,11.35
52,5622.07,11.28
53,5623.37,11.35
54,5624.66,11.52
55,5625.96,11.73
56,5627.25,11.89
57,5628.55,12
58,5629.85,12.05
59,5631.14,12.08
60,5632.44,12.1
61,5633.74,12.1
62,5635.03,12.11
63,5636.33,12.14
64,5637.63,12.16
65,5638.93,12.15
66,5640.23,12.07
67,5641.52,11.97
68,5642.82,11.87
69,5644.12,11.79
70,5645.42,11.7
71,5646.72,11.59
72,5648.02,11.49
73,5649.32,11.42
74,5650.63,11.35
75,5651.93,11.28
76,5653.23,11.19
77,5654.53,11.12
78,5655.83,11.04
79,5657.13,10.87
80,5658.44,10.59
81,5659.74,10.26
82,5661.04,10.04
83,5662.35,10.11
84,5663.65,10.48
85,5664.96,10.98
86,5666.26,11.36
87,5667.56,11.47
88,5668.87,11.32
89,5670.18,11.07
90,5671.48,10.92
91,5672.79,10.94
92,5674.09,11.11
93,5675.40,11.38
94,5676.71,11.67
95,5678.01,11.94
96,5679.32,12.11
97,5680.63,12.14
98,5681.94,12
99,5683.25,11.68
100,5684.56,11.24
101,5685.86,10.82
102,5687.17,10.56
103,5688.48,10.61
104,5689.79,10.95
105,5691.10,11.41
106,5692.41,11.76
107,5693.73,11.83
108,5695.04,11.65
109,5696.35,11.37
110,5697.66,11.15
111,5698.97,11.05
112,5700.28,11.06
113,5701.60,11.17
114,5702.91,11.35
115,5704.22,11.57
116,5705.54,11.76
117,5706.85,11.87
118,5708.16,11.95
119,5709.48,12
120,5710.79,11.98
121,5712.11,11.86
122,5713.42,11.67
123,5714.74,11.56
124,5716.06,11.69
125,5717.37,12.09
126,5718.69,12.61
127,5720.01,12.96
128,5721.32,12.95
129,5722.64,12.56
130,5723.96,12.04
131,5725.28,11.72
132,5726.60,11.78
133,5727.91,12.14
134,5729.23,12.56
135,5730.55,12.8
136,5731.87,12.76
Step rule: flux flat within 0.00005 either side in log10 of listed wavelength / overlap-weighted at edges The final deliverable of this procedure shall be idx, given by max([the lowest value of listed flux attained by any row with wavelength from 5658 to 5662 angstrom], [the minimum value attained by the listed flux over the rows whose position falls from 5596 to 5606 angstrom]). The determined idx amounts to 10.64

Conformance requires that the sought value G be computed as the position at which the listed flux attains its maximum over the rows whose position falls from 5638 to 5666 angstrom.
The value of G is 5638.93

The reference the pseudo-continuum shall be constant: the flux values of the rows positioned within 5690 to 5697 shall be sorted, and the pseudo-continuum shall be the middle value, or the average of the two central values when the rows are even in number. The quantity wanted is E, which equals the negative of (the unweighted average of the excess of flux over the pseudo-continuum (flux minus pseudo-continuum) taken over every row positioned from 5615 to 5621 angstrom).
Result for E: 0.3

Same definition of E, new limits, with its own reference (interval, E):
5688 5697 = 0.3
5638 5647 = -0.2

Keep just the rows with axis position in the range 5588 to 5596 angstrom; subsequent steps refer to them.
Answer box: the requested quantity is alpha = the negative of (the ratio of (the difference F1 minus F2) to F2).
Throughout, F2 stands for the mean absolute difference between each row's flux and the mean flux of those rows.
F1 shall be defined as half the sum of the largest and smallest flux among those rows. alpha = -150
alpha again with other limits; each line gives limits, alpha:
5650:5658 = -83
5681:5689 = -22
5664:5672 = -56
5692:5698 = -48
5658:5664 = -53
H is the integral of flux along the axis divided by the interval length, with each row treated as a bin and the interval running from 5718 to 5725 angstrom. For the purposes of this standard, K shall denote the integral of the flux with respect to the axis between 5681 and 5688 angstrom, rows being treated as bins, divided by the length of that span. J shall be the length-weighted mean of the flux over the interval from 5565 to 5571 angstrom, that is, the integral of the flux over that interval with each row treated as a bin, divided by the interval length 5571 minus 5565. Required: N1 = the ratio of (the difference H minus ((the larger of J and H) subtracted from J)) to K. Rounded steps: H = 12.6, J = 10.9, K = 11.3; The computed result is 1.26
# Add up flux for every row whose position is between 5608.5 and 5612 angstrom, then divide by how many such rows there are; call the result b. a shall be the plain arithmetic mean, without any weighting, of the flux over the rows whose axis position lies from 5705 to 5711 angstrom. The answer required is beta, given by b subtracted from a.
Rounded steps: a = 11.9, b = 10.8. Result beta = 1.10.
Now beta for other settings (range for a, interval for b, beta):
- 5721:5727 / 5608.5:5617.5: 1.30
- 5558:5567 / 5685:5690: 0.63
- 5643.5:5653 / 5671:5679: 0.19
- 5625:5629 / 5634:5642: -0.23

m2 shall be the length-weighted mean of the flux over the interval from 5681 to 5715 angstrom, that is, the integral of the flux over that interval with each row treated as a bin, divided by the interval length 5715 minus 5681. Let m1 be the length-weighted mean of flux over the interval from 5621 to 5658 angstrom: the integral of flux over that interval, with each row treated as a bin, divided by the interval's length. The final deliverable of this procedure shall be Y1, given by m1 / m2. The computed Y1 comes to 1.019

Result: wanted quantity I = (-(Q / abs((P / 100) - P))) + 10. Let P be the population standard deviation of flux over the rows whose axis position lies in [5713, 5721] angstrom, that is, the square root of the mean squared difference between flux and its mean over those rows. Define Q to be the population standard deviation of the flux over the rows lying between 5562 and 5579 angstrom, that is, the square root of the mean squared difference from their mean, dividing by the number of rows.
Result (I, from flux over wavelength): 9.5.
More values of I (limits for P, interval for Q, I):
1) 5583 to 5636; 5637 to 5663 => 8.6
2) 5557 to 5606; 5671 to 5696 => 8.5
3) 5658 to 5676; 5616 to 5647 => 9.3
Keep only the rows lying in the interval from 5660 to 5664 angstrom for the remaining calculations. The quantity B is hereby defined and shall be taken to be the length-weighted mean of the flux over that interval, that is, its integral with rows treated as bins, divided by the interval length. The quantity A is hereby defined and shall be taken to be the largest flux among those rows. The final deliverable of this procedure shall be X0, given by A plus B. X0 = 20.7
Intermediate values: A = 10.48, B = 10.2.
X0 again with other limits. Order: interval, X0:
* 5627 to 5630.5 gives 24.0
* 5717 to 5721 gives 25.6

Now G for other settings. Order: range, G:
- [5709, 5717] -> 5709.48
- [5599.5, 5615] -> 5605.27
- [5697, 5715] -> 5709.48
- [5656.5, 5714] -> 5680.63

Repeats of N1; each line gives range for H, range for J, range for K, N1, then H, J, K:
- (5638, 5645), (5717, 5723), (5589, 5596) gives 1.10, 12.0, 12.7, 10.9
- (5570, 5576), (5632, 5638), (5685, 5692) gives 1.04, 11.4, 12.1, 10.9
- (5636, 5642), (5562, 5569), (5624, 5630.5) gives 1.11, 12.1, 11.1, 11.8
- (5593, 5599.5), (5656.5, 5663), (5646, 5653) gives 0.98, 10.8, 10.4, 11.4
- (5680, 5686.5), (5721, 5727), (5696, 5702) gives 1.04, 11.6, 12.2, 11.1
